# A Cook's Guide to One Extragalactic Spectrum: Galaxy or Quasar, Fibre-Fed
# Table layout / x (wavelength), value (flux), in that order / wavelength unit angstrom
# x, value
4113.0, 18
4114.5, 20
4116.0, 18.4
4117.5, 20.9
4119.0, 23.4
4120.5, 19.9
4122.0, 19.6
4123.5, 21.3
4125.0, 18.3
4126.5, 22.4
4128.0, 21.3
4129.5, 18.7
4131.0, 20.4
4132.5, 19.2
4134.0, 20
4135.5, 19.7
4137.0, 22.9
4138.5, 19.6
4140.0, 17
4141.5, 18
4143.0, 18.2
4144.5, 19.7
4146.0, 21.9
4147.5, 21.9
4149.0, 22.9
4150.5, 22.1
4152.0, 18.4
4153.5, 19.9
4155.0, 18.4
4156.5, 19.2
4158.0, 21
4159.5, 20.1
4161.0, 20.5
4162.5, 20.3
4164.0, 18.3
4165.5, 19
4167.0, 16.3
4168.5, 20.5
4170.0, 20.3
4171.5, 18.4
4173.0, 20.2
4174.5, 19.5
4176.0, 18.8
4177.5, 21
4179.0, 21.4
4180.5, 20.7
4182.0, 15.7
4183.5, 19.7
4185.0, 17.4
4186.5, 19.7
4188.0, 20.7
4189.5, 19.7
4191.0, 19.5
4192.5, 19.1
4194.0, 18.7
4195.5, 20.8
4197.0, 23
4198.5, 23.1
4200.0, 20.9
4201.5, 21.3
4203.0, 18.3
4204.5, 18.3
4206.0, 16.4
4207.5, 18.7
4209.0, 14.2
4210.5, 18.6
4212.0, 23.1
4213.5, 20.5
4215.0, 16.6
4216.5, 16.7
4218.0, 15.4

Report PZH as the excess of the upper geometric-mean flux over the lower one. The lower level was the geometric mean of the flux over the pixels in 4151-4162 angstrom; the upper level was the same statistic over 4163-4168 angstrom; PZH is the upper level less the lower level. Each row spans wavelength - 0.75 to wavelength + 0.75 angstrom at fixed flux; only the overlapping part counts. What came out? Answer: -1.8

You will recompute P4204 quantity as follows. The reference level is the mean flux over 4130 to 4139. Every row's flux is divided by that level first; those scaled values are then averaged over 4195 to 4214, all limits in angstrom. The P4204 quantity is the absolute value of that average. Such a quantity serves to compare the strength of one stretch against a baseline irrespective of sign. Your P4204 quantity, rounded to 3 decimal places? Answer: 0.975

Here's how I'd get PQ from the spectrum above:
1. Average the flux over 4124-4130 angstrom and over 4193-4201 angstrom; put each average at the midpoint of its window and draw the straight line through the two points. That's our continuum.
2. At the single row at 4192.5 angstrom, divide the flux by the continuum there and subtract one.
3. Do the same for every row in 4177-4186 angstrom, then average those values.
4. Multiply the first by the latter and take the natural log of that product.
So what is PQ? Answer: -4.8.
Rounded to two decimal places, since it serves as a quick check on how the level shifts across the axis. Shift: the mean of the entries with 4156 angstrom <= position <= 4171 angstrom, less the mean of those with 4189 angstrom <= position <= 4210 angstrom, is 0.12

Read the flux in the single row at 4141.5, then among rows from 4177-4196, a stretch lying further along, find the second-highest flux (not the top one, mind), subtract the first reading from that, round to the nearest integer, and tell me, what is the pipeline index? 3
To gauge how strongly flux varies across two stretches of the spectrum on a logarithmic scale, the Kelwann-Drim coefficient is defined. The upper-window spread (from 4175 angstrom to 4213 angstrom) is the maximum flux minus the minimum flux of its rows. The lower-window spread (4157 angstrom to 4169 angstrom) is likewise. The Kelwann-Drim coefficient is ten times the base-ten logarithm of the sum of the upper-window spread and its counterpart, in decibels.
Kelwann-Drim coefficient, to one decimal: 11.3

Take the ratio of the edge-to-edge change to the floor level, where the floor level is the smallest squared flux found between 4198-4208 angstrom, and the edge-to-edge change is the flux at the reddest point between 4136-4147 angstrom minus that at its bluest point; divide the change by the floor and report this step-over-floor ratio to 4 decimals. -0.0037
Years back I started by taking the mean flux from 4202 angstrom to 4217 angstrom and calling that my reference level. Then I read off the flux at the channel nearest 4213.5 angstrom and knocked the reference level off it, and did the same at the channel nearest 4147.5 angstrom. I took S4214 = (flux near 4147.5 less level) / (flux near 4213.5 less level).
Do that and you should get 1.6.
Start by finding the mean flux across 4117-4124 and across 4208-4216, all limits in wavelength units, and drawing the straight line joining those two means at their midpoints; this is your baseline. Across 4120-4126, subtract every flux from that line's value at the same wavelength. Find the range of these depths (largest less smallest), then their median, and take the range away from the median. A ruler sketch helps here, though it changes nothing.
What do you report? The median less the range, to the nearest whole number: -2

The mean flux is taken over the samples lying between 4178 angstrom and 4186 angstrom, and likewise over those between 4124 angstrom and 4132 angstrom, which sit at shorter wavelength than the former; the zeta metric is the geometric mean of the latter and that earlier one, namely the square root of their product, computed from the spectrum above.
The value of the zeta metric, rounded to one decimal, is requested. 19.6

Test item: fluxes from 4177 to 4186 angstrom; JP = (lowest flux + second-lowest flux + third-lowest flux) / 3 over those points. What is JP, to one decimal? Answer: 17.6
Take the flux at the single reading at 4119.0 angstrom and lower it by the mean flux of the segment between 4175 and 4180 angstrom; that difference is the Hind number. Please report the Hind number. 3.0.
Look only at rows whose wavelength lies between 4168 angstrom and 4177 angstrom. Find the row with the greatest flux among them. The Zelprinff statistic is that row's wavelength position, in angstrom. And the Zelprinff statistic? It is 4168.5 angstrom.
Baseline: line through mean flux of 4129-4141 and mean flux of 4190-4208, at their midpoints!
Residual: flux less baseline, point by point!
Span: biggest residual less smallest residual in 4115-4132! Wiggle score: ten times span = 51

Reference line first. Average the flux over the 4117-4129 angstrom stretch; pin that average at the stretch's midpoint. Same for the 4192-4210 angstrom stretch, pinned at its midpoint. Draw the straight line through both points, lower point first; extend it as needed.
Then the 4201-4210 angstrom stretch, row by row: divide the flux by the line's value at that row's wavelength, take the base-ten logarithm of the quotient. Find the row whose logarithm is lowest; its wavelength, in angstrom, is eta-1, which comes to 4209.0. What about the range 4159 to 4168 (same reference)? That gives 4167.0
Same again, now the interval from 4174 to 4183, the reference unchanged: 4182.0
